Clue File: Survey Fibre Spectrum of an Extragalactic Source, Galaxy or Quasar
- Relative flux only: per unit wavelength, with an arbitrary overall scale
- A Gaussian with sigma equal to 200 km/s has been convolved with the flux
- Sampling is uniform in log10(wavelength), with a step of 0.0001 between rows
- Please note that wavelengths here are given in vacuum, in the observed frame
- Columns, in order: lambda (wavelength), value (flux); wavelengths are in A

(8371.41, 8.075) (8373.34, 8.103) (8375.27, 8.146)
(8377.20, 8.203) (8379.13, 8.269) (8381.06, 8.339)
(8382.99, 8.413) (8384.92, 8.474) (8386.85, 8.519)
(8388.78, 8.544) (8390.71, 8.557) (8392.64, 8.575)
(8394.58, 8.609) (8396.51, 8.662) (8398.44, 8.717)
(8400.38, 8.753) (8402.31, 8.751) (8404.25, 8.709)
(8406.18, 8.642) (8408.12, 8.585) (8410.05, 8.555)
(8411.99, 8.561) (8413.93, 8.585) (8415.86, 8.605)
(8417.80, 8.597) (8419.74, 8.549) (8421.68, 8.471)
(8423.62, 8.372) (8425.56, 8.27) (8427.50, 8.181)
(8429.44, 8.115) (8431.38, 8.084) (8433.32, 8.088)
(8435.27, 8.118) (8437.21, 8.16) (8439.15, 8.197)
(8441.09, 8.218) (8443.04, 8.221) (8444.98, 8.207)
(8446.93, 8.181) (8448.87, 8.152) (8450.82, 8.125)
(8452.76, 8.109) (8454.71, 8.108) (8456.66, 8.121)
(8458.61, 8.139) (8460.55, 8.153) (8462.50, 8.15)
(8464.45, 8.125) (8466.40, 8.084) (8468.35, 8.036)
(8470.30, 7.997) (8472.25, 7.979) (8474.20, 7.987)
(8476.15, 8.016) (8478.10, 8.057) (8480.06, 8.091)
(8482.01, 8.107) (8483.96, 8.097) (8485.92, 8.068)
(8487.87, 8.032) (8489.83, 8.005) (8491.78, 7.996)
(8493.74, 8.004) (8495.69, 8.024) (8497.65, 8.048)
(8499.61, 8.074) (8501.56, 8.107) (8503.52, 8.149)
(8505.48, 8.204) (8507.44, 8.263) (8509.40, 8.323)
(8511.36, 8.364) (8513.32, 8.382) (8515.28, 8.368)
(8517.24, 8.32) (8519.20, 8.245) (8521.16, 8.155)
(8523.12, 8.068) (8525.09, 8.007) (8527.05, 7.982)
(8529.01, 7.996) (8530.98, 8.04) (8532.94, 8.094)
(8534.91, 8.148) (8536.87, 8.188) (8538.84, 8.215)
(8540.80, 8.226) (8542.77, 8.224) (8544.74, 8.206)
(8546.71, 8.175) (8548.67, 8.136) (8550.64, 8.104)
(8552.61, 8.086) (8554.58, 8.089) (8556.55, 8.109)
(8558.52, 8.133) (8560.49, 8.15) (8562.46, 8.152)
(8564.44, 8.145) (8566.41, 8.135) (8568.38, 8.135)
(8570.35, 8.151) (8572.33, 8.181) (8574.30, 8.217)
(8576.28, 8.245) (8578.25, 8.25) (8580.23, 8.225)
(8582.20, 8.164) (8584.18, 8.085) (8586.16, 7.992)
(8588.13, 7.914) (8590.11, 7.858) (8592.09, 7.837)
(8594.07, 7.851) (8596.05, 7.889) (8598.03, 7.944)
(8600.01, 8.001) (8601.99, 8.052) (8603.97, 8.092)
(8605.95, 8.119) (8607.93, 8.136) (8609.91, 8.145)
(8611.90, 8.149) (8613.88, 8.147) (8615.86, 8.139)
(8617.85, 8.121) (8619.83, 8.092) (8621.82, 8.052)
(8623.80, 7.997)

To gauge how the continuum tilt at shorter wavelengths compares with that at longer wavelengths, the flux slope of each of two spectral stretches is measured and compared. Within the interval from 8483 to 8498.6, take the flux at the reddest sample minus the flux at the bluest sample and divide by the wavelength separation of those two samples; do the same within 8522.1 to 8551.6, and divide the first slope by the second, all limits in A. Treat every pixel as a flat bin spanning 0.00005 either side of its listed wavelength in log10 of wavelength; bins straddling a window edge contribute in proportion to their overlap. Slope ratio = -2.7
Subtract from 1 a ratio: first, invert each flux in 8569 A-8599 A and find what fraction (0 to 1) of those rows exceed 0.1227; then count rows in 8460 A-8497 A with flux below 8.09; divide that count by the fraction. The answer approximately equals -23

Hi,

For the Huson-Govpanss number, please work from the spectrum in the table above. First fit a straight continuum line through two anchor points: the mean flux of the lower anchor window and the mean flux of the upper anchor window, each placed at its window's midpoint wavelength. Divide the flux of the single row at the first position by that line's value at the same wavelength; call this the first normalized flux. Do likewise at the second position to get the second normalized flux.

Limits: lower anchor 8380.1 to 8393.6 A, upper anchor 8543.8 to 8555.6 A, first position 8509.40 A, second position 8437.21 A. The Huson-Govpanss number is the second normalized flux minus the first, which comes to -0.04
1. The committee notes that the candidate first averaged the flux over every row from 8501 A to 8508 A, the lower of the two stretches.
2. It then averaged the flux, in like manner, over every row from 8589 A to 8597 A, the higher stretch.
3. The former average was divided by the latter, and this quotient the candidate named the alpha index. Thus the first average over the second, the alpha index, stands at 1.04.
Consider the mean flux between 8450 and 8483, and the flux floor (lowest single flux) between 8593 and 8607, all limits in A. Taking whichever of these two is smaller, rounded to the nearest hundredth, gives 7.85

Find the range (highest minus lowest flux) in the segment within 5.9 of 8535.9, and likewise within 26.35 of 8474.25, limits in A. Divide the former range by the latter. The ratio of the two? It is 1.1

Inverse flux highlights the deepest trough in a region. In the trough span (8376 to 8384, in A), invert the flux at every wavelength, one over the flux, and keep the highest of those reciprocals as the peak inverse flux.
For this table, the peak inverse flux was 0.122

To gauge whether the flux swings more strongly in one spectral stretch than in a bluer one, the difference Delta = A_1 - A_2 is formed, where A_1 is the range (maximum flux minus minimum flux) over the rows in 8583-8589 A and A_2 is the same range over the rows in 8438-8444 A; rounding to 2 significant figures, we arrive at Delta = 0.15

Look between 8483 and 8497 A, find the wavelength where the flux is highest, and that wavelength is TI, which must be 8483.96 A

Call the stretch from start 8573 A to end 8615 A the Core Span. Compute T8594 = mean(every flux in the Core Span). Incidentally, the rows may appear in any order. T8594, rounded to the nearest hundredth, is 8.06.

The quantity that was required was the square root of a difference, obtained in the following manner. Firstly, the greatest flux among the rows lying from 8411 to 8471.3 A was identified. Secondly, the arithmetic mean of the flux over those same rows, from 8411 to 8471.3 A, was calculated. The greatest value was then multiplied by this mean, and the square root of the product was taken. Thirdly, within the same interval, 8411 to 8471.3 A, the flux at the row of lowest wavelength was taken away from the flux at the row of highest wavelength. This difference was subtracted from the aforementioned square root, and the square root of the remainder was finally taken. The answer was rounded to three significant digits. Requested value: 3.00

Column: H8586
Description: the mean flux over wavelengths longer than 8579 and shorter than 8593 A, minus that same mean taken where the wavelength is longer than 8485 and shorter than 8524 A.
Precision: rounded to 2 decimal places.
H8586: -0.15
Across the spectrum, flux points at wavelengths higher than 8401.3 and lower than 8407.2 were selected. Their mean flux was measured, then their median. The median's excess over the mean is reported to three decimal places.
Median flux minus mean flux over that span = 0.008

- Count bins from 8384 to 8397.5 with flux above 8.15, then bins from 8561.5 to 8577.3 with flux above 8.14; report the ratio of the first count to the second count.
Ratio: 1.2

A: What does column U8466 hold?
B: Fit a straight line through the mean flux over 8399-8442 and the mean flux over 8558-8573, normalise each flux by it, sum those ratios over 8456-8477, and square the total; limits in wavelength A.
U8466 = 114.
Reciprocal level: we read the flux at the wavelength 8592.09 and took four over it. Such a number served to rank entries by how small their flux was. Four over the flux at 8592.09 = 0.5104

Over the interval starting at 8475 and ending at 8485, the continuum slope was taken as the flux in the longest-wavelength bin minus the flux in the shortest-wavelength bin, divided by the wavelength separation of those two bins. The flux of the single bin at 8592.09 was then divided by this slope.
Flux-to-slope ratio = 756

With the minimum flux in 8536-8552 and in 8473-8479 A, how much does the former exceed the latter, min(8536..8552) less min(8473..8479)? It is 0.12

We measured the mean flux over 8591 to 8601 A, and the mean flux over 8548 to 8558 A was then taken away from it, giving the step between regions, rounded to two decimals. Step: -0.20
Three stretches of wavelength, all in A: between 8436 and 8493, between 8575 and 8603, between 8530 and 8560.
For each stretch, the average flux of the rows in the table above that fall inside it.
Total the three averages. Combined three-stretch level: 24.3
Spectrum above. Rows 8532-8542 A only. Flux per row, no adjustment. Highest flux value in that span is 8.226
